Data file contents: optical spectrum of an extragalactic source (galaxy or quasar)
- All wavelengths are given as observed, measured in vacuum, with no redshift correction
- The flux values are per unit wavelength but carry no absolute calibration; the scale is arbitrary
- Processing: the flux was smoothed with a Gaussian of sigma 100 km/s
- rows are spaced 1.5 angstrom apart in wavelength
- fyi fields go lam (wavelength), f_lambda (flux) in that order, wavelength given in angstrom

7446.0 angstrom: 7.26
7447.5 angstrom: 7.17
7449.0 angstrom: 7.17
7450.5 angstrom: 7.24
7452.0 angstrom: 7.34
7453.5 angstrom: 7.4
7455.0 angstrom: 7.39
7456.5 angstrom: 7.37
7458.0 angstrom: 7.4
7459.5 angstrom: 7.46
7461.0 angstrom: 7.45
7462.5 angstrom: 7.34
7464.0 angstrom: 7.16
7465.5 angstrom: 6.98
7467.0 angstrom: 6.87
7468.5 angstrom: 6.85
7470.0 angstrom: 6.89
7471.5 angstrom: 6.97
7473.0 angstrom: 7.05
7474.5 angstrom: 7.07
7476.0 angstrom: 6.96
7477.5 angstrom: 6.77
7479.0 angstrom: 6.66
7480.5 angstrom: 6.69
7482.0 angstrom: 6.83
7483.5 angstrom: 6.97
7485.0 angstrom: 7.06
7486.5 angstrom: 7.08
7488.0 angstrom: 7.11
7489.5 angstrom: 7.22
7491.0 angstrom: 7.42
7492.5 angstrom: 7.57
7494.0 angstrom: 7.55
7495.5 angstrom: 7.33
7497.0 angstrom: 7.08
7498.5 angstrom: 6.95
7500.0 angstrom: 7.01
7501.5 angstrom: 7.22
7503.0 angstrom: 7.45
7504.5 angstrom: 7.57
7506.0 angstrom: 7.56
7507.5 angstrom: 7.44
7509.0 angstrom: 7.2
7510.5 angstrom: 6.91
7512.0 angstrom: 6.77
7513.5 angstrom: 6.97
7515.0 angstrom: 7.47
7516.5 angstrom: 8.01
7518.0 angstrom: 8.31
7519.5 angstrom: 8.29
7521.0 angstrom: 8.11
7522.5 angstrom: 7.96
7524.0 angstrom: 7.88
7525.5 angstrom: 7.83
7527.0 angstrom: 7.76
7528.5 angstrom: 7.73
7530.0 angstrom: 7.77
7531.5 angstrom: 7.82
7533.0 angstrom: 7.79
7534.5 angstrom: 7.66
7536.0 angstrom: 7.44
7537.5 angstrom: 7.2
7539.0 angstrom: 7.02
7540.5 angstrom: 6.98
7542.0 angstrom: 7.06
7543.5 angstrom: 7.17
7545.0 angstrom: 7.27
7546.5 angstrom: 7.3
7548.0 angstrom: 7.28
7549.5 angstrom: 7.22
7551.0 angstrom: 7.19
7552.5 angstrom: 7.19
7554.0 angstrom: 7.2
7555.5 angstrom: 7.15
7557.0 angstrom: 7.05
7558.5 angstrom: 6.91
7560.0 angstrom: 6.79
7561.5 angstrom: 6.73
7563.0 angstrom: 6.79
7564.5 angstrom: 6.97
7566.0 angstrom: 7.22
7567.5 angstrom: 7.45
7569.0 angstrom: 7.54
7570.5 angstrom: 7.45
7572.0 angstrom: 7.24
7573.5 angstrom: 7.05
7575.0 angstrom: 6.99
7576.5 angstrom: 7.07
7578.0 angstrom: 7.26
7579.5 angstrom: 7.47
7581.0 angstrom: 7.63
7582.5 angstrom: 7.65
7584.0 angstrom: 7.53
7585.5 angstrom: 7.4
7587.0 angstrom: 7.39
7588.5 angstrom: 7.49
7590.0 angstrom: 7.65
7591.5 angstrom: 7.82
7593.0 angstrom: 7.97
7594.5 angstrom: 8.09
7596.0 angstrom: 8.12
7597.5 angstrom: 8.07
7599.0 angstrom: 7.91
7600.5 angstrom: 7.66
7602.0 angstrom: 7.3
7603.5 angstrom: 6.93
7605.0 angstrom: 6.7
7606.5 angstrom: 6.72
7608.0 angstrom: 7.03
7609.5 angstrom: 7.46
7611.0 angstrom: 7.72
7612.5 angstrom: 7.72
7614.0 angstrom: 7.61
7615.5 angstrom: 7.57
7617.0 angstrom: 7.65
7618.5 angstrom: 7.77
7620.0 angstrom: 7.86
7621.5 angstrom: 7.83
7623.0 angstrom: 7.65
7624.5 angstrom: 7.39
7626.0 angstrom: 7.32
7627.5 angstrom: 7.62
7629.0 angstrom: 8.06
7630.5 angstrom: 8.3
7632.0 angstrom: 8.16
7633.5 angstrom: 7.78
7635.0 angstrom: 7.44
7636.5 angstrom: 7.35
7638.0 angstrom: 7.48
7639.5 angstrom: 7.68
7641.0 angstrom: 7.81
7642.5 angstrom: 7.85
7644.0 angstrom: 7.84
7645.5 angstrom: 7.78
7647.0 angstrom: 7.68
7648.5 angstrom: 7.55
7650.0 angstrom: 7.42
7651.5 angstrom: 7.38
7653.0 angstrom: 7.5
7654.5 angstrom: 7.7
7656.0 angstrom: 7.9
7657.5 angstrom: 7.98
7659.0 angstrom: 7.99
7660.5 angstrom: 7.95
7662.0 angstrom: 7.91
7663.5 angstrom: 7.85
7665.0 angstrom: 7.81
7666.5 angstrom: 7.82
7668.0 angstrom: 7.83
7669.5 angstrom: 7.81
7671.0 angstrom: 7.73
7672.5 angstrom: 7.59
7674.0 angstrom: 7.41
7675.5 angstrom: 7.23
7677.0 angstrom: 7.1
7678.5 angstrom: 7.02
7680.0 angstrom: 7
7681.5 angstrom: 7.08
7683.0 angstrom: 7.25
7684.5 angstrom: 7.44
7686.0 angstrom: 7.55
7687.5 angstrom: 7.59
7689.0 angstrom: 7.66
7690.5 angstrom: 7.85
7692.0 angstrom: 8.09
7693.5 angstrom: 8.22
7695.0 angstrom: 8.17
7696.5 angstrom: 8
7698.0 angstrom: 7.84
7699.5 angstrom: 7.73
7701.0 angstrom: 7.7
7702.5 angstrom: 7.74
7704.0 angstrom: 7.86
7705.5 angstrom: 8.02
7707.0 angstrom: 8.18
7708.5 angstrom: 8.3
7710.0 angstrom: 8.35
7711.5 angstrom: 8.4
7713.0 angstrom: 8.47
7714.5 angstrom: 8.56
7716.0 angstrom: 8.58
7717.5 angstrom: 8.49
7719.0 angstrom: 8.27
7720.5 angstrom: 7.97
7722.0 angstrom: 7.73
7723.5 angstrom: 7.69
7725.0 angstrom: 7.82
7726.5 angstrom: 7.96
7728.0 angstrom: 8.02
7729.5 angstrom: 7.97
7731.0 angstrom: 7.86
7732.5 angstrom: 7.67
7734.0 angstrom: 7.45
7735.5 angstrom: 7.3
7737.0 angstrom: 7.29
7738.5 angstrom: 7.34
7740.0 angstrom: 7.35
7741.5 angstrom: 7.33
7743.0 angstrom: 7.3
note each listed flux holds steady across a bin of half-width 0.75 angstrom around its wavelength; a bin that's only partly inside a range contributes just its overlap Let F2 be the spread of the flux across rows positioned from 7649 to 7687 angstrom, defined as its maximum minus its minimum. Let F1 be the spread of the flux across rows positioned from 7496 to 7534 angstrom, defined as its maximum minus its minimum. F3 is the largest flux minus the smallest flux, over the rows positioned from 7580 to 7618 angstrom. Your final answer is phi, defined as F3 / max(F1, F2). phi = 0.92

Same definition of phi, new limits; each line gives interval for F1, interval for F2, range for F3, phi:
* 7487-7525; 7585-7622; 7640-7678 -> 0.58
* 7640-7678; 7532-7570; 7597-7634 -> 1.51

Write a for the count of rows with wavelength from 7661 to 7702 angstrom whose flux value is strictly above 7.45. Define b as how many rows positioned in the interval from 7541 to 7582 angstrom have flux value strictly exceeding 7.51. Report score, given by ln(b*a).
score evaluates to 3.6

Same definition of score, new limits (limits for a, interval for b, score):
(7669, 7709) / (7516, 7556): 5.5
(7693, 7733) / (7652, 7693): 6.2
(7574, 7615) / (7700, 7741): 5.9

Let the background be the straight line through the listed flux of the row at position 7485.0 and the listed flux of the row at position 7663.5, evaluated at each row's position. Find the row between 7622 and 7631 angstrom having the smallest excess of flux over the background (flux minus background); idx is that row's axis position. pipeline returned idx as 7626.0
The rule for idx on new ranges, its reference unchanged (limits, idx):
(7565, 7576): 7575.0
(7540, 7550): 7540.5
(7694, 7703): 7701.0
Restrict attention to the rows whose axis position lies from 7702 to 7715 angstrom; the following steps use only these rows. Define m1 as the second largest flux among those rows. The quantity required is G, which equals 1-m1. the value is -7.5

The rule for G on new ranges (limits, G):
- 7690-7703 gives -7.2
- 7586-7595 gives -7.0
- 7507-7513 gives -6.2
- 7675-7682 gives -6.1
